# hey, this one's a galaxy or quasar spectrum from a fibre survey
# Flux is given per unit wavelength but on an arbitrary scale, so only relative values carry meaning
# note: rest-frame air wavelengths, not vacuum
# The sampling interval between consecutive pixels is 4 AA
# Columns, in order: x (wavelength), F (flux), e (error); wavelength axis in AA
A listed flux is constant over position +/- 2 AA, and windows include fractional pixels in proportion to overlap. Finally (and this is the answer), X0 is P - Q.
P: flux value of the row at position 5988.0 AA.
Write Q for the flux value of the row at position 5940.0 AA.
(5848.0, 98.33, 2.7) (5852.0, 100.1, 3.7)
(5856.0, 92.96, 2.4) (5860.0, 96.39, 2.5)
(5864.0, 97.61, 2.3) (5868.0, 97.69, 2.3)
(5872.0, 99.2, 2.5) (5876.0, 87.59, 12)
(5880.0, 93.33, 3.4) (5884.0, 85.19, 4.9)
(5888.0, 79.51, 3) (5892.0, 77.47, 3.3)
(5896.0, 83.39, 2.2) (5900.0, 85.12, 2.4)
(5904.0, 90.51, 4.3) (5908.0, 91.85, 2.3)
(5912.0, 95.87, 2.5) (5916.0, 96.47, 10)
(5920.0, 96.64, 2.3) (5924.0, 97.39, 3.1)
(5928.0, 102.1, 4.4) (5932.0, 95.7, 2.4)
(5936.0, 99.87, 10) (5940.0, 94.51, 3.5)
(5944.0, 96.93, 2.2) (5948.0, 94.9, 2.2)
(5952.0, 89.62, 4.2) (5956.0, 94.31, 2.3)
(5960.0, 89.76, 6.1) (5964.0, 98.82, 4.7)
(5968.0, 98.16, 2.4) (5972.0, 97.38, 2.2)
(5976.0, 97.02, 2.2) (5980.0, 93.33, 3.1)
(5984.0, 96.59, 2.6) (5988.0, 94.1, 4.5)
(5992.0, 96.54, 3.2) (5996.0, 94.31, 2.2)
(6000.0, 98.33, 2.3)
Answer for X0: -0.4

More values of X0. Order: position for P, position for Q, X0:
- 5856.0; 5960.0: 3.2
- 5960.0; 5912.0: -6.1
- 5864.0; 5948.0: 2.7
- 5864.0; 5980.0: 4.3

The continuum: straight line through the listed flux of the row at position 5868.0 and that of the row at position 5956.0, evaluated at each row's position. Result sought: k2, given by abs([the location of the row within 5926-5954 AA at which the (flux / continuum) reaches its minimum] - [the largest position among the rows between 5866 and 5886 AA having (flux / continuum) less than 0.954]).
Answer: 68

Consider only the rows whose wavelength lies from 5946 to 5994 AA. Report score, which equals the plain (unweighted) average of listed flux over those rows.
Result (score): 95.0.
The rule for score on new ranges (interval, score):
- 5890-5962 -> 92.9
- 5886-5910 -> 84.6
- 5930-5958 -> 95.1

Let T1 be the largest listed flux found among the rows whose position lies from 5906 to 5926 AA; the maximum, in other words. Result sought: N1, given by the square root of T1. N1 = 9.9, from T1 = 97.39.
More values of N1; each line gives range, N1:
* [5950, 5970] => 9.9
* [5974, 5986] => 9.8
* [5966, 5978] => 9.9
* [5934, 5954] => 10.0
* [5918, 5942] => 10.1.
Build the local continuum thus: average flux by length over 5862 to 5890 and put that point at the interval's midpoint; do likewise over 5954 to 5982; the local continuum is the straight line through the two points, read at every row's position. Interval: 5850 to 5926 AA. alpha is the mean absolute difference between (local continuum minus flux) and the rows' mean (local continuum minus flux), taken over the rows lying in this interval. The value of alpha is 5.9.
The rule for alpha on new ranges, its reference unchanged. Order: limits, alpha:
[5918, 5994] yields 2.6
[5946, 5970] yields 3.0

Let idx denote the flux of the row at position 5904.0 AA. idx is 90.51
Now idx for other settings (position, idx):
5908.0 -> 91.85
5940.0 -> 94.51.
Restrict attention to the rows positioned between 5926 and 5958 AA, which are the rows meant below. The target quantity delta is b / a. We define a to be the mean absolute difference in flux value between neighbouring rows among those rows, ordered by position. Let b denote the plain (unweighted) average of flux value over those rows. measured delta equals 22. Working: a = 4.3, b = 96.0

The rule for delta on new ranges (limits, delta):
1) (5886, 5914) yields 25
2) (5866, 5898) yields 15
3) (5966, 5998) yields 44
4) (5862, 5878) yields 22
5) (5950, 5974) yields 24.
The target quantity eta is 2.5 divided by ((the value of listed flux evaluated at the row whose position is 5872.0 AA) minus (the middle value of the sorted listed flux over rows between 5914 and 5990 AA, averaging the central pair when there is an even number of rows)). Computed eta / 1.0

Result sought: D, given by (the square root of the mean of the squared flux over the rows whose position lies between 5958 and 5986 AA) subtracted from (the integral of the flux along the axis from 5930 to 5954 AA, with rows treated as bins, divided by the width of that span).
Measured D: -0.7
